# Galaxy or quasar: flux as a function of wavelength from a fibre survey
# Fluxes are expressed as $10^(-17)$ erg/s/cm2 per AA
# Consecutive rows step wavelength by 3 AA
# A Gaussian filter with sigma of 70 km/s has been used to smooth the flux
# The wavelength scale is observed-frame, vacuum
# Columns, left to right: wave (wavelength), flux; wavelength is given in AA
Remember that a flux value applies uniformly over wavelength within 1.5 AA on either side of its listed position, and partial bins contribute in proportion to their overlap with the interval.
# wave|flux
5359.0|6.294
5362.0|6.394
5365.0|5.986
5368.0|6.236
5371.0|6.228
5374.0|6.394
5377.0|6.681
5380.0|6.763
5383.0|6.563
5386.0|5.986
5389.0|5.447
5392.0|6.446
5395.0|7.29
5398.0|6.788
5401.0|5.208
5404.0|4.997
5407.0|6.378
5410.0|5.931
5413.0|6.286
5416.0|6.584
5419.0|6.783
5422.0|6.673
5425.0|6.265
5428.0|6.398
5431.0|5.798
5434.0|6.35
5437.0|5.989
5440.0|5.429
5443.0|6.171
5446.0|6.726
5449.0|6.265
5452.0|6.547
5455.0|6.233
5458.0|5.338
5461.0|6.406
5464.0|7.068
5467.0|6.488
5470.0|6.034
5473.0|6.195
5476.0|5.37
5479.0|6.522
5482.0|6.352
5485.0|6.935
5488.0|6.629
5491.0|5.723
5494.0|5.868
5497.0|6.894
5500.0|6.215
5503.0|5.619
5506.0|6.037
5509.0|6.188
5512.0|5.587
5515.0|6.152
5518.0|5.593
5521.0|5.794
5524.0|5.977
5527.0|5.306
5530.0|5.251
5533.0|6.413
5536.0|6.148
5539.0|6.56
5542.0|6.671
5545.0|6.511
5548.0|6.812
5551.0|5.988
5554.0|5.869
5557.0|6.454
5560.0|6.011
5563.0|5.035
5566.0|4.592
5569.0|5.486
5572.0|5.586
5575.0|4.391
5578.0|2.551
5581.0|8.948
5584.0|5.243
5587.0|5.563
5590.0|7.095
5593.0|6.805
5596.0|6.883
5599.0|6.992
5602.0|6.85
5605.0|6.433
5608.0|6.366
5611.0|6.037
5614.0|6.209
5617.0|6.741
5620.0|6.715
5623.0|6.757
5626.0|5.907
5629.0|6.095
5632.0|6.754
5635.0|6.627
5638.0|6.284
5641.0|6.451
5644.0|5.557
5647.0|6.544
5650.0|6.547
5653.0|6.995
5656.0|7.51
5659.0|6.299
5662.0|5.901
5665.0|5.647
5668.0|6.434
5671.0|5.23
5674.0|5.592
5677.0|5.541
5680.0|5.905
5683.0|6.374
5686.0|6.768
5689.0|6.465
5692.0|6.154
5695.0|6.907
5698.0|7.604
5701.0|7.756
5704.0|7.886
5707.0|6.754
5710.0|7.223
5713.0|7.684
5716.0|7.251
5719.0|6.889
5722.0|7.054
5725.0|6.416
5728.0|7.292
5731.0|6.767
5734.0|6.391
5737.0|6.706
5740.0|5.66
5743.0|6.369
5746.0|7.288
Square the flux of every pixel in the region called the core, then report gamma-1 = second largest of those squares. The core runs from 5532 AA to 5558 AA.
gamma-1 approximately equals 45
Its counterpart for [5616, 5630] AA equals 45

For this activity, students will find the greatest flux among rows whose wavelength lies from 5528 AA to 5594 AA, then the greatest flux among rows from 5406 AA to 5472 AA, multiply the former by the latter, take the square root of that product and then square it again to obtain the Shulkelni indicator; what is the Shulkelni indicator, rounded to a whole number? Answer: 63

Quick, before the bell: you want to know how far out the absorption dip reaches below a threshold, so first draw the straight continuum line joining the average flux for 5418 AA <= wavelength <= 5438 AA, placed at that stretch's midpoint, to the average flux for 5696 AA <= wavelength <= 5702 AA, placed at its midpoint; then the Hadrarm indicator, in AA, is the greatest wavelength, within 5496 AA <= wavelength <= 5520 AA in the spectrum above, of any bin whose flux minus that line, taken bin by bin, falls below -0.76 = 5518.0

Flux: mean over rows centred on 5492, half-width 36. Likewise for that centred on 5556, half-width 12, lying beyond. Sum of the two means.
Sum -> 12.0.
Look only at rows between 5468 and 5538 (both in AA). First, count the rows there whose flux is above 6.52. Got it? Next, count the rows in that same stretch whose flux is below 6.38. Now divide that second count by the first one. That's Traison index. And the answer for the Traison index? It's 4.5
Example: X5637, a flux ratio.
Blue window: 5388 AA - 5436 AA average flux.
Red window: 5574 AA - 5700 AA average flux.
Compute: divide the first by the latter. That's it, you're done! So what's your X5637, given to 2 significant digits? 0.99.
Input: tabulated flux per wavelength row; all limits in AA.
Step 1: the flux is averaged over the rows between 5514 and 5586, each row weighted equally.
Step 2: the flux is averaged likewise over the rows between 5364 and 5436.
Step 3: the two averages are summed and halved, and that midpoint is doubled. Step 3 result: 12.1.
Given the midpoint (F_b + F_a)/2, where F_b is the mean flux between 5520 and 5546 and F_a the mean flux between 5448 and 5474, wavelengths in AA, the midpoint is 6.18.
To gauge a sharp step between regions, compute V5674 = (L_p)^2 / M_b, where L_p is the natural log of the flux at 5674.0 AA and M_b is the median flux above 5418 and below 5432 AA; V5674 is 0.46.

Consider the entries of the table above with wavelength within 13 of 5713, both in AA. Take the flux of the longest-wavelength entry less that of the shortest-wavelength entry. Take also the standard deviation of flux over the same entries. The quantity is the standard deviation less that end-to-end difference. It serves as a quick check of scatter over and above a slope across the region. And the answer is 1.8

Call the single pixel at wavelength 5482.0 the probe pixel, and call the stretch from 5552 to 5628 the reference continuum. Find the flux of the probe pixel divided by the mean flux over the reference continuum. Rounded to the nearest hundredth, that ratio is 1.05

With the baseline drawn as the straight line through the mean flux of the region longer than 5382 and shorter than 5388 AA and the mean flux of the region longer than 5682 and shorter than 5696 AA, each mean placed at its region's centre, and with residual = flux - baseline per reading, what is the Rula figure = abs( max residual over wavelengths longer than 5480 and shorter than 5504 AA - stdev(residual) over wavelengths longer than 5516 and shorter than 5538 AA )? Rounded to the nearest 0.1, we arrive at 0.2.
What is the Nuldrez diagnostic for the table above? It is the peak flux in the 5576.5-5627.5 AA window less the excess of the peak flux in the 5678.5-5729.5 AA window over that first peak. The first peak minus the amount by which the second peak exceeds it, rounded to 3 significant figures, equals 10.0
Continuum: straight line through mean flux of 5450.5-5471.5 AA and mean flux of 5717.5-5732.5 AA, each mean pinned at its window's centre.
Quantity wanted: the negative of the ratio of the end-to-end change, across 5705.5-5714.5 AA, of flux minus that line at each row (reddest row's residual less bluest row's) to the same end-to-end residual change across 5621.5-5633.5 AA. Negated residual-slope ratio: 40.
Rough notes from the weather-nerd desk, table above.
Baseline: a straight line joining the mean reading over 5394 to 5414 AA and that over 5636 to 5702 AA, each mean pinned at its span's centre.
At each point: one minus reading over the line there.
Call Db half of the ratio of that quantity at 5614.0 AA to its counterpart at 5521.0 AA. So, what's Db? 0.13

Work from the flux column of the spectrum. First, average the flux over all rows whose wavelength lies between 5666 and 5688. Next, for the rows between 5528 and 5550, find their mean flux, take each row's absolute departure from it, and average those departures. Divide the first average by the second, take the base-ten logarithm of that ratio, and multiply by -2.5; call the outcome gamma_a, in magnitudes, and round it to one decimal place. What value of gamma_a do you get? -3.0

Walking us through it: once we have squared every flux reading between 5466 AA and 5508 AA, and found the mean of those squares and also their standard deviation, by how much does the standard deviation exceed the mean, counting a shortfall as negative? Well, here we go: -33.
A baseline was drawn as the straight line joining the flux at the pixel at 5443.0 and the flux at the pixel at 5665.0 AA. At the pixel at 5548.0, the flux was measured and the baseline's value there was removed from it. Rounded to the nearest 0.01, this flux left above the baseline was 0.89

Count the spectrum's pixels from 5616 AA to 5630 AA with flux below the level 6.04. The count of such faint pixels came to 1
